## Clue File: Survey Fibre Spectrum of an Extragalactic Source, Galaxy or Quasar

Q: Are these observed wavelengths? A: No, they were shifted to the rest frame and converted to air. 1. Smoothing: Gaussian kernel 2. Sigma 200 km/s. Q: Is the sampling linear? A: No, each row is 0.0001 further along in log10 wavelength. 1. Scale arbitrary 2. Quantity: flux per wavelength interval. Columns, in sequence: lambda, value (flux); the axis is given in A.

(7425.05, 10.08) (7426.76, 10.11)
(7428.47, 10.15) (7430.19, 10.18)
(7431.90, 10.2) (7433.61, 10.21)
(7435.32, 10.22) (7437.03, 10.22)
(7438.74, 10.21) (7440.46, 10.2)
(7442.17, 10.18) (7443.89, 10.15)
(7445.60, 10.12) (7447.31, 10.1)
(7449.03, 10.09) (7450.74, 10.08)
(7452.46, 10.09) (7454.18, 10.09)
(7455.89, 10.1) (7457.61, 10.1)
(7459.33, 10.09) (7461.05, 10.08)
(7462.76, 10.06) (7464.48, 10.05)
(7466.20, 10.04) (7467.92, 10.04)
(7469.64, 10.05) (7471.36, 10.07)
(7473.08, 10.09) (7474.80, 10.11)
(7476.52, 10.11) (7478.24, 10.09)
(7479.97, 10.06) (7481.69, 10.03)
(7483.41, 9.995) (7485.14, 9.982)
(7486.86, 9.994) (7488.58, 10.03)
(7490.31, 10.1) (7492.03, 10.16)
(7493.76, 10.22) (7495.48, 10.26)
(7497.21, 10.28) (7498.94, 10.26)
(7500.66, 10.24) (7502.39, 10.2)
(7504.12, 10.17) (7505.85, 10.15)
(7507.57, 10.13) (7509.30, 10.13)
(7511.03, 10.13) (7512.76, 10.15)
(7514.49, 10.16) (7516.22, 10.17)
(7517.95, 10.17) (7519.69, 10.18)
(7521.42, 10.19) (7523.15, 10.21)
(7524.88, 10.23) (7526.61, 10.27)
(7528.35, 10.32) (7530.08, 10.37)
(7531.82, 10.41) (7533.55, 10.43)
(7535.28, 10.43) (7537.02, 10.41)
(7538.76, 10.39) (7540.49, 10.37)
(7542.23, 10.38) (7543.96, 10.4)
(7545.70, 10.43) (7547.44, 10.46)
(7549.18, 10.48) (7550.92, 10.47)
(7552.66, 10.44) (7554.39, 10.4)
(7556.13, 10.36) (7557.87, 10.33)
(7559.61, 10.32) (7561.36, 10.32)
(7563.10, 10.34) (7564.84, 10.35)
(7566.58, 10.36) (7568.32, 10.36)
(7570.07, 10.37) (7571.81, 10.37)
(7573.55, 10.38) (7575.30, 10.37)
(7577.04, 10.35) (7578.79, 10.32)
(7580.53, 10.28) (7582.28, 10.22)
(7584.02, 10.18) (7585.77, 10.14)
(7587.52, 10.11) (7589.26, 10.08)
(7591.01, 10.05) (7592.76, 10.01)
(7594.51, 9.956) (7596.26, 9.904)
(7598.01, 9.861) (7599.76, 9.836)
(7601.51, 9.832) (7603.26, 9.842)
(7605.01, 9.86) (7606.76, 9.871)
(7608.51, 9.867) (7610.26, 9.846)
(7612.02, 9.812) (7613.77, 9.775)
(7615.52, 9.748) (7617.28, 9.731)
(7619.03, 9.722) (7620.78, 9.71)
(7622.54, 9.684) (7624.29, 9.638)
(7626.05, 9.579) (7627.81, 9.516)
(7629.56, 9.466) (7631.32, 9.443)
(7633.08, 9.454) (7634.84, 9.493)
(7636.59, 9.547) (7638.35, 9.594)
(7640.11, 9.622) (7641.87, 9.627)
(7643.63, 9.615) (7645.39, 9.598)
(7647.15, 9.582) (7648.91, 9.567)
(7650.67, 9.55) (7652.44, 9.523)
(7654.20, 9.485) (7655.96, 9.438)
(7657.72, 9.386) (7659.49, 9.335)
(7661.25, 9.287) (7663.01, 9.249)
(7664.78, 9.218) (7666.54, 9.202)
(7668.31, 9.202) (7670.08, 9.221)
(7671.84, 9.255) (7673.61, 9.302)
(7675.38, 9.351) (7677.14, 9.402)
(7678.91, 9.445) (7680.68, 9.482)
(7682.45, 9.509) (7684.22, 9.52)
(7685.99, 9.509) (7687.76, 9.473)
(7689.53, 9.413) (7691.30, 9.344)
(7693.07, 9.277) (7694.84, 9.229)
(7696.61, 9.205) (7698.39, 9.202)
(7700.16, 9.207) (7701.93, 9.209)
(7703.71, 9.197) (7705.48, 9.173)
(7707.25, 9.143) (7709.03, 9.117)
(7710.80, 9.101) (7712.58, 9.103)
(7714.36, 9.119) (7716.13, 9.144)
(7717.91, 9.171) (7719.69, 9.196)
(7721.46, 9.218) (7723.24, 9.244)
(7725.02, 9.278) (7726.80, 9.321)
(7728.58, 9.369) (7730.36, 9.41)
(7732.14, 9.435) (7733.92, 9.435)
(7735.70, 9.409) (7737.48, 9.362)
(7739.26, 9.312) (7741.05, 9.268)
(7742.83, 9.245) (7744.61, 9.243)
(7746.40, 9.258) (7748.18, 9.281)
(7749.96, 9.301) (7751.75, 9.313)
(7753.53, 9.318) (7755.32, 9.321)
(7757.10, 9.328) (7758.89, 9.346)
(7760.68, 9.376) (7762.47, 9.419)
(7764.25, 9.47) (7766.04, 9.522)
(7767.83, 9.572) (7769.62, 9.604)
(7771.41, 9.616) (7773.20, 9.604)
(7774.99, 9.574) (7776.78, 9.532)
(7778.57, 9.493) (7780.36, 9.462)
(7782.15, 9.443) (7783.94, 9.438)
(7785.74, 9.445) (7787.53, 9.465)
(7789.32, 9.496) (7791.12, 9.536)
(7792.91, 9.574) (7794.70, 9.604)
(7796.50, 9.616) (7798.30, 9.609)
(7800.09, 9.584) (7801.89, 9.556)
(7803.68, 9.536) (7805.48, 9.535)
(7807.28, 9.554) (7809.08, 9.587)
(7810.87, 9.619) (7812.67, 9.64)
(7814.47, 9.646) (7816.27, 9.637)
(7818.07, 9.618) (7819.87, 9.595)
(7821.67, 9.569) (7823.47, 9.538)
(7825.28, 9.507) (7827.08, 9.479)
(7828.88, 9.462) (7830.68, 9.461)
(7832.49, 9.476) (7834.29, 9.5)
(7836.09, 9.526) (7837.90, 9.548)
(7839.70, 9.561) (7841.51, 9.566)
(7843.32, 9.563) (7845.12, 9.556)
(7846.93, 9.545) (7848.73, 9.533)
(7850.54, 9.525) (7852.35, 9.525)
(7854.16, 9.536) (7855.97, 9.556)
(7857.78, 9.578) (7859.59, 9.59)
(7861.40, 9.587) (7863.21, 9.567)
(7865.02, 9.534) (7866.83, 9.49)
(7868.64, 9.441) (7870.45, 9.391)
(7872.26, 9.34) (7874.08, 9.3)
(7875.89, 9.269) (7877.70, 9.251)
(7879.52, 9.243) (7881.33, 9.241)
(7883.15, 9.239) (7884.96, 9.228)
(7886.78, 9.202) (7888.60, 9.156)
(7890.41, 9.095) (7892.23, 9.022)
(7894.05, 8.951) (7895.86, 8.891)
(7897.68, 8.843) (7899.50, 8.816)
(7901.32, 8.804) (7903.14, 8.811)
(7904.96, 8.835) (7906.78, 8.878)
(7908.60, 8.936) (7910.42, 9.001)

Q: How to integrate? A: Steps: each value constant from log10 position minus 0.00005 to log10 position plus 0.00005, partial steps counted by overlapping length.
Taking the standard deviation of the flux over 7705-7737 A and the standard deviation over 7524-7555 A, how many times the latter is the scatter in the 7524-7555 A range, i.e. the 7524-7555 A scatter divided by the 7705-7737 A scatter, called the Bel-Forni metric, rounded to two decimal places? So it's 0.53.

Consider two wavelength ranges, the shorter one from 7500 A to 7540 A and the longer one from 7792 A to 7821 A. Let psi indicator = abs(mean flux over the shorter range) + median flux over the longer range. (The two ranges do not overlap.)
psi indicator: 19.8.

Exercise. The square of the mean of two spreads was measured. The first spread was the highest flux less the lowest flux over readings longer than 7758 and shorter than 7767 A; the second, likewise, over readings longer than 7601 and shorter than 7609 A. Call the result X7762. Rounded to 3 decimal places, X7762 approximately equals 0.012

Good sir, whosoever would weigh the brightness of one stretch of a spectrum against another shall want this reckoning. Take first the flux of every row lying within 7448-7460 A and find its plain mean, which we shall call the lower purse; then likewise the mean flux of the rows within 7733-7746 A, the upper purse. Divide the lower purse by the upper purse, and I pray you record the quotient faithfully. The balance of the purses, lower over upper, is 1.08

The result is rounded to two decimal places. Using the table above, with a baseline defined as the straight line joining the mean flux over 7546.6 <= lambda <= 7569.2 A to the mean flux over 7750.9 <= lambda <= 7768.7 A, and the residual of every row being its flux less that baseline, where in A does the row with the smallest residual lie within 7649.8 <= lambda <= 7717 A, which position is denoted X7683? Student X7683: 7666.54 A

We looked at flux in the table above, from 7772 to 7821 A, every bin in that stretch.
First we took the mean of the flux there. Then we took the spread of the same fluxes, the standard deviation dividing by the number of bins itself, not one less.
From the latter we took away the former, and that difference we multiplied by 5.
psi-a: -47.5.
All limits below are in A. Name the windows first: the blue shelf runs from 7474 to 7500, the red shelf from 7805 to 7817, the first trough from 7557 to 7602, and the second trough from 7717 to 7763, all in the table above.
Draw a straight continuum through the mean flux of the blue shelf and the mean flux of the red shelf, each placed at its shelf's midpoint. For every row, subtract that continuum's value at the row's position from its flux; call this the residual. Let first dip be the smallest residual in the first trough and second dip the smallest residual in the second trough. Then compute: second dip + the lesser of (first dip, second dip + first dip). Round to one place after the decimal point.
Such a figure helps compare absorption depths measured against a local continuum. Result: -1.3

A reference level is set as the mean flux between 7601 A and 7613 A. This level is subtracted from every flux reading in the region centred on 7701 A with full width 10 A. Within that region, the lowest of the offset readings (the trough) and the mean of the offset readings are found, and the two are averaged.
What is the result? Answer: -0.66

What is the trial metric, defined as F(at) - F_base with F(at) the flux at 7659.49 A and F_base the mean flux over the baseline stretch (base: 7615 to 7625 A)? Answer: -0.37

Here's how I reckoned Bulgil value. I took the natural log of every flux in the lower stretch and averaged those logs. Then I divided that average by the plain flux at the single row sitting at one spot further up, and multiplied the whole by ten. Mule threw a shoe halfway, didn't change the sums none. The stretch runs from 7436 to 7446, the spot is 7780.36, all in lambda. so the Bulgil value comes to 2.45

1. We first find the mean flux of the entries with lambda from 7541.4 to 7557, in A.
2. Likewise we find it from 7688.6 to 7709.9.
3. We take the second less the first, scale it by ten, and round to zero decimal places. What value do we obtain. -12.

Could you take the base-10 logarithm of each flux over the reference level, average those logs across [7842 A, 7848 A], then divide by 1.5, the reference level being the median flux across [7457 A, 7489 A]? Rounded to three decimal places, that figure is -0.015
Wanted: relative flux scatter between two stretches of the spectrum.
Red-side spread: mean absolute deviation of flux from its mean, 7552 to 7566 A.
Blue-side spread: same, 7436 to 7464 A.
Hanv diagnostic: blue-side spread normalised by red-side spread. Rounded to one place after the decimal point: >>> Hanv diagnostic 1.4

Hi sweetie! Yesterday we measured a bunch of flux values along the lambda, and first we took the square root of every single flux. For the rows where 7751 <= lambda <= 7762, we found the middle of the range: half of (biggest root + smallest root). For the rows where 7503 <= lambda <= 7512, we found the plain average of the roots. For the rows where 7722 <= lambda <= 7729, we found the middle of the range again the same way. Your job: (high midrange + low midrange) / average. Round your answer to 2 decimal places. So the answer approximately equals 1.92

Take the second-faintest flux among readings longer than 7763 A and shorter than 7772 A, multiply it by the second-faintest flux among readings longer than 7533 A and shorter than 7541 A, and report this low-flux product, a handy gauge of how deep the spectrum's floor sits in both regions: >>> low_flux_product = 98.9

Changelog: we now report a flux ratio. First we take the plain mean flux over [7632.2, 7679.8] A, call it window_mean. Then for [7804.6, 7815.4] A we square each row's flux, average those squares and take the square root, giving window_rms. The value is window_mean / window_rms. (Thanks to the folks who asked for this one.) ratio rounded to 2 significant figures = 0.98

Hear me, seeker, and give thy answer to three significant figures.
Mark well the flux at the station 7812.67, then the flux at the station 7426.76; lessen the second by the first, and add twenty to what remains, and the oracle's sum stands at 20.5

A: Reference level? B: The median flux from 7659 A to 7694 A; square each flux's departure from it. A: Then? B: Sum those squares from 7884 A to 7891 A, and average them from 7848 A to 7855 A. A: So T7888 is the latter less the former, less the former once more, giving -0.21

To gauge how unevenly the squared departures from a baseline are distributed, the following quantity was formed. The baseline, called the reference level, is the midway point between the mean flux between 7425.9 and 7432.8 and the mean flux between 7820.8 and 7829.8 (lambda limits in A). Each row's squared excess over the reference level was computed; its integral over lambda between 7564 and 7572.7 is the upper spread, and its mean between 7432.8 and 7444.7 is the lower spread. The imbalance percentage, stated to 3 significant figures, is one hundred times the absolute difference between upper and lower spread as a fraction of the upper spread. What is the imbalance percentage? 94.5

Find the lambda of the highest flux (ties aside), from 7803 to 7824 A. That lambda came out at 7814.47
